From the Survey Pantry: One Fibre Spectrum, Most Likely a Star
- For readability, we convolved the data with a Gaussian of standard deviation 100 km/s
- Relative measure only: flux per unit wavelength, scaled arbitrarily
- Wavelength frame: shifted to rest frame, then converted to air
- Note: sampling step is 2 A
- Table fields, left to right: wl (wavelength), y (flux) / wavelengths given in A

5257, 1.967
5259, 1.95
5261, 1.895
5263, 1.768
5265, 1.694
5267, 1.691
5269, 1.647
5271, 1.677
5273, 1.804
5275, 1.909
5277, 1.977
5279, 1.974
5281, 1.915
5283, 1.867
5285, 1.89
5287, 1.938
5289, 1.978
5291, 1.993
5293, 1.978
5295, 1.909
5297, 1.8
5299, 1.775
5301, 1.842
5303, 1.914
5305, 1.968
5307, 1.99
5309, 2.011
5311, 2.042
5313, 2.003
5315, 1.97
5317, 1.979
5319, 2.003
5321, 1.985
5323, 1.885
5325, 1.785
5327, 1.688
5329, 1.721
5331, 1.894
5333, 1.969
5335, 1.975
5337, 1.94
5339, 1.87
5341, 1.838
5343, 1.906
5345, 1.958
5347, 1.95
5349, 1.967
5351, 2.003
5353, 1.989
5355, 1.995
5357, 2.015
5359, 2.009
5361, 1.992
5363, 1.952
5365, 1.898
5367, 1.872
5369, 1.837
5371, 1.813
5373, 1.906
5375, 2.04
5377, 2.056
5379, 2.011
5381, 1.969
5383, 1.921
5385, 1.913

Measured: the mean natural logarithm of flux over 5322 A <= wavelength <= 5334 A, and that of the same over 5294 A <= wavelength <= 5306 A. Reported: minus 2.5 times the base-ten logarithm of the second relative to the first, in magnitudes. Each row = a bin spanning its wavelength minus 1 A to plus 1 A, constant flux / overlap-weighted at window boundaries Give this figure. -0.044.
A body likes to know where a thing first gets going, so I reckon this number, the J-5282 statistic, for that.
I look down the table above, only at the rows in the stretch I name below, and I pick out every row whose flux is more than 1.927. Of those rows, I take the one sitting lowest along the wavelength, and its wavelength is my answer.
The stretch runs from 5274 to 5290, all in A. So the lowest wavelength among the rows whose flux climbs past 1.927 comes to 5277 A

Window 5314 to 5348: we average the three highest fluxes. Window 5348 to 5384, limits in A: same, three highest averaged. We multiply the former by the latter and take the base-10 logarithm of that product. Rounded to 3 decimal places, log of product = 0.608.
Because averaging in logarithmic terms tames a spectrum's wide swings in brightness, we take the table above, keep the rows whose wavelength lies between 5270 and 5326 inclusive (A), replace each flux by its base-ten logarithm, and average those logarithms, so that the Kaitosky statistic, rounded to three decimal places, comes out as 0.283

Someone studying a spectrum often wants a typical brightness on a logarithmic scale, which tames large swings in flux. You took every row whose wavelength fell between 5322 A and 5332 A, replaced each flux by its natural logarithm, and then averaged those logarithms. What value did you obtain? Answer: 0.58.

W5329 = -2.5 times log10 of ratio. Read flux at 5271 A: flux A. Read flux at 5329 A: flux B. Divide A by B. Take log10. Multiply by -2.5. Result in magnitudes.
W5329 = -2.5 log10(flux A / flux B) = 0.028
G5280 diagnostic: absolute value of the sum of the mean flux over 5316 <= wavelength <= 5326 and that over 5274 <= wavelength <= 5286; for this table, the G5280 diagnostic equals 3.85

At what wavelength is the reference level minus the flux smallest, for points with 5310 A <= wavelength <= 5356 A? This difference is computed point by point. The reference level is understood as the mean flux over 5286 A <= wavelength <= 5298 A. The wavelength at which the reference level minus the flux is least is 5311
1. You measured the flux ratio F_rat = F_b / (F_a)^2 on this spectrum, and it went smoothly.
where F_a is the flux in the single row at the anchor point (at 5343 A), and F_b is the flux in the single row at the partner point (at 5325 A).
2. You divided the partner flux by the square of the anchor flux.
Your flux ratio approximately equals 0.49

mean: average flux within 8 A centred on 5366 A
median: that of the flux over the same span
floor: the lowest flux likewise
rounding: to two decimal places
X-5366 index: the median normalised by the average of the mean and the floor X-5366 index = 1.01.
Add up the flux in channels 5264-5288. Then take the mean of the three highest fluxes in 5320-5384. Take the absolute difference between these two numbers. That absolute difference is 19.9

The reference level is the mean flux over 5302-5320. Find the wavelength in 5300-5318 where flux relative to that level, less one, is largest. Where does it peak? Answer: 5311 A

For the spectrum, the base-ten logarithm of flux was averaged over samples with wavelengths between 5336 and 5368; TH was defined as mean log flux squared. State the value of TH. 0.084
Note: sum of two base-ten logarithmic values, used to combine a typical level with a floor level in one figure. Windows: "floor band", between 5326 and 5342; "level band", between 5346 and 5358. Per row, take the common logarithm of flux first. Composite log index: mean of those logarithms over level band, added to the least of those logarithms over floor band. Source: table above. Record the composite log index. 0.53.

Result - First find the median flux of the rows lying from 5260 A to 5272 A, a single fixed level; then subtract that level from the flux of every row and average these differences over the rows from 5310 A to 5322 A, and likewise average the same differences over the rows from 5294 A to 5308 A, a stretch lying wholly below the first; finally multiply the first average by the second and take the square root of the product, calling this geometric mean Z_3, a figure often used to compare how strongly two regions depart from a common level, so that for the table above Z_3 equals 0.242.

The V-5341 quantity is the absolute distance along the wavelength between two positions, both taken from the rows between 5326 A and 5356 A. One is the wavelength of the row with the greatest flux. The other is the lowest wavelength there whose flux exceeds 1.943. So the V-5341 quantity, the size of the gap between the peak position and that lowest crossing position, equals 18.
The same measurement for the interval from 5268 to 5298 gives 14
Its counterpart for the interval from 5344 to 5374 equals 12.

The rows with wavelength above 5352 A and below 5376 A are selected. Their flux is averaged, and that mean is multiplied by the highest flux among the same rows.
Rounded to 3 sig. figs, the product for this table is 3.96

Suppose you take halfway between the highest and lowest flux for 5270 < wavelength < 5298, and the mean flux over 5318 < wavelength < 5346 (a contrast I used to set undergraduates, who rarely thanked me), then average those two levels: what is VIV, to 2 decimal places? 1.86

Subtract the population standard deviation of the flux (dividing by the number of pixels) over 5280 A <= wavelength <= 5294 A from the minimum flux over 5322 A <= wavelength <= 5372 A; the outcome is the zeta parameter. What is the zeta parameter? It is 1.64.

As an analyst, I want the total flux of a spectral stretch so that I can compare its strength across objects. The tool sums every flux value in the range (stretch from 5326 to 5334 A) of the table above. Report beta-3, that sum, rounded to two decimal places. 7.27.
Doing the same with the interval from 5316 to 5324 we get 7.85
